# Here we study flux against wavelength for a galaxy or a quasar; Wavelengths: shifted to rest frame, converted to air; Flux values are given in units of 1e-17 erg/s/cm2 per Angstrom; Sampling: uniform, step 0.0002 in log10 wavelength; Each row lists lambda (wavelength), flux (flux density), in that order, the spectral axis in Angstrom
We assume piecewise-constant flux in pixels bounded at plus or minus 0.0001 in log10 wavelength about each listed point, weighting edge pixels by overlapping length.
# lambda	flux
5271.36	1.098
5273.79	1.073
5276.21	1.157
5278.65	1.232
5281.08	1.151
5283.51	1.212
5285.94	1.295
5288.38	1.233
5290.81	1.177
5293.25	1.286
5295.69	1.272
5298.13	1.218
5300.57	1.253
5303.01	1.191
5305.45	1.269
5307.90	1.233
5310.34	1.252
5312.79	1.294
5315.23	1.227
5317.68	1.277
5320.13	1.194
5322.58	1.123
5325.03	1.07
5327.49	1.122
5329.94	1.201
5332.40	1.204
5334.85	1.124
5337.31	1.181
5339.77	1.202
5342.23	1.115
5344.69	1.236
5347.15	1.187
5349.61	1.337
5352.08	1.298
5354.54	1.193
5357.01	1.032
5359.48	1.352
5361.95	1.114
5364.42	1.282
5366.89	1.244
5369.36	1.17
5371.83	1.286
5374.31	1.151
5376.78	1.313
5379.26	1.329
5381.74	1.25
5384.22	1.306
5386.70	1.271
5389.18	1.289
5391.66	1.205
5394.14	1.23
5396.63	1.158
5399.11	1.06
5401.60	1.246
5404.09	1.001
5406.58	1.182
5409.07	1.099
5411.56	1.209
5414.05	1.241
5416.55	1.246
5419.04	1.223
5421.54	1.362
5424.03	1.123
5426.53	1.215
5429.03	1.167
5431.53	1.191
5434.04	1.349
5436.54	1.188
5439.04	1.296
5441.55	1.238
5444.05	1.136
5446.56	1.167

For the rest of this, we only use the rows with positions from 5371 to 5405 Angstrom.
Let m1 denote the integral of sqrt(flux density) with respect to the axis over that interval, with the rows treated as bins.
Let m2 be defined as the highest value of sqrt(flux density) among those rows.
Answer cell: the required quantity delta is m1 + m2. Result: 38.7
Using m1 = 37.56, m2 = 1.15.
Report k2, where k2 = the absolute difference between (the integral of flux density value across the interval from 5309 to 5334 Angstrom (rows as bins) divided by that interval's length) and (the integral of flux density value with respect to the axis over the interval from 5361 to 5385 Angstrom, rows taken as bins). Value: 28.7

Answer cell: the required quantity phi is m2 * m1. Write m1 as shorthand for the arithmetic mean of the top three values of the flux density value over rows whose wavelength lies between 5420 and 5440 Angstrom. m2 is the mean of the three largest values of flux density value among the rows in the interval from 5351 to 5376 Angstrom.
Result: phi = 1.75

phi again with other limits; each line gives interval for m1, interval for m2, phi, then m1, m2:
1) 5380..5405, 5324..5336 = 1.52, 1.29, 1.18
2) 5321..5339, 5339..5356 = 1.54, 1.20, 1.29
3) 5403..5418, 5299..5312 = 1.55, 1.23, 1.26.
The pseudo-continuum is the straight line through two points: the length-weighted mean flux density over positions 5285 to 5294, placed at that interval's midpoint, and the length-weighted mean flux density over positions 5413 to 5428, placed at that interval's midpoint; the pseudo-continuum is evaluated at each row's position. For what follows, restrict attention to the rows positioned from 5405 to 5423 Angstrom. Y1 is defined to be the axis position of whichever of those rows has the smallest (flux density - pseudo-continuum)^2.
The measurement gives 5414.05 Angstrom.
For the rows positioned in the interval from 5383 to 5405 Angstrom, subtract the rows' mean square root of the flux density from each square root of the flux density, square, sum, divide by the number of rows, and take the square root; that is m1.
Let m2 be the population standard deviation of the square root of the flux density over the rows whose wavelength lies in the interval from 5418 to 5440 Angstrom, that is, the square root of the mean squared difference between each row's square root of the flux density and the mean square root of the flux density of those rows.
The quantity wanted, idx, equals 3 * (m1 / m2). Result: 4.0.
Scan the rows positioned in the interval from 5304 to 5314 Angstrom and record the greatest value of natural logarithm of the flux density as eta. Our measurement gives 0.26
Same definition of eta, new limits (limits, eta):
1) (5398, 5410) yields 0.22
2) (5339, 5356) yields 0.29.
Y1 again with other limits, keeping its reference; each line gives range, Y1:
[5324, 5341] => 5332.40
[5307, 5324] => 5307.90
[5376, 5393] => 5381.74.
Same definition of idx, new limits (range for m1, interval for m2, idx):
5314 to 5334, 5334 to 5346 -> 4.1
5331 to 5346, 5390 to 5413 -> 1.6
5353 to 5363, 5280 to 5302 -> 7.8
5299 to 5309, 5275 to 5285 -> 2.5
